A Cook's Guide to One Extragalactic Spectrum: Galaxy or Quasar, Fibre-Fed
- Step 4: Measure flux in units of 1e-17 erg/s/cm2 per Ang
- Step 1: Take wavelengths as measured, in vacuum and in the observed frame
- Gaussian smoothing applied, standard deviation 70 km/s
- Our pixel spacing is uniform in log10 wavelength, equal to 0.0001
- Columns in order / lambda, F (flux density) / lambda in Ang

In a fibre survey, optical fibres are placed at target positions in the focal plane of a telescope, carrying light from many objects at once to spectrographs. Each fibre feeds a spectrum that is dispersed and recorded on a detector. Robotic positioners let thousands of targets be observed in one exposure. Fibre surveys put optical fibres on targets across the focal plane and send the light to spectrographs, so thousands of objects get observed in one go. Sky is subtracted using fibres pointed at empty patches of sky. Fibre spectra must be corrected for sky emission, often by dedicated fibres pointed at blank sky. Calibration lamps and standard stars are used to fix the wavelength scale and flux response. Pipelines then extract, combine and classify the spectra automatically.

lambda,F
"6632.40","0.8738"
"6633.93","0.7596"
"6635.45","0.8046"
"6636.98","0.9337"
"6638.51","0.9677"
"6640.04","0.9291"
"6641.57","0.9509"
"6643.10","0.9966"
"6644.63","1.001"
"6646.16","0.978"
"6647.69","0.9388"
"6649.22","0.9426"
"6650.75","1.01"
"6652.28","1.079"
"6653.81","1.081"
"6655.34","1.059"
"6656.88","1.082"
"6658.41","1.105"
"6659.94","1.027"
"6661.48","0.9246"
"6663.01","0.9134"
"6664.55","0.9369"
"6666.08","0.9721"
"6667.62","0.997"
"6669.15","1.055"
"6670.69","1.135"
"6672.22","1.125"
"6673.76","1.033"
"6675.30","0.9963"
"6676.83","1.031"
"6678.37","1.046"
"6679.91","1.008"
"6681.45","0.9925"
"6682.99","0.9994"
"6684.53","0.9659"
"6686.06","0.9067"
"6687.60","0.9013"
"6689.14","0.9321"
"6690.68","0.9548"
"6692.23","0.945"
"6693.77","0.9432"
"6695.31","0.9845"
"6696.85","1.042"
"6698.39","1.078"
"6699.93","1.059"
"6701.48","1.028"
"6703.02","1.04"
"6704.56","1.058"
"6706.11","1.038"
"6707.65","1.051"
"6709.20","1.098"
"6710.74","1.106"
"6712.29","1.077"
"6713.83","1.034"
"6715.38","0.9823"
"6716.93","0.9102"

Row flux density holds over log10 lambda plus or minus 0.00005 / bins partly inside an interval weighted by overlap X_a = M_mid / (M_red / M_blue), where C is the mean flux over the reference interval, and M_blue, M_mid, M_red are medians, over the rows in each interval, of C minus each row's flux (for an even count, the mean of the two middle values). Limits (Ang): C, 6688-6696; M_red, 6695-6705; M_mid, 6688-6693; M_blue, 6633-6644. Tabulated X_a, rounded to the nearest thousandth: -0.001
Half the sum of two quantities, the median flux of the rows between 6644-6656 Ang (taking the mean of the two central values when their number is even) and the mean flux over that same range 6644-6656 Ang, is 1.01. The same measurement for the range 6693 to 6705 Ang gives 1.04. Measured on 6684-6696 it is 0.94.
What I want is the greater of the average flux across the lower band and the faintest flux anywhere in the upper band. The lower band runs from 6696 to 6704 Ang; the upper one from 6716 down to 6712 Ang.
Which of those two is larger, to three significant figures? 1.05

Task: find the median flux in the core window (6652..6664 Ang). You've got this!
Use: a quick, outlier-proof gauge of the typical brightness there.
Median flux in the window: 1.07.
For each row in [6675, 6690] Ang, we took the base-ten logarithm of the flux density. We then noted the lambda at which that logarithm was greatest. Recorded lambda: 6678.37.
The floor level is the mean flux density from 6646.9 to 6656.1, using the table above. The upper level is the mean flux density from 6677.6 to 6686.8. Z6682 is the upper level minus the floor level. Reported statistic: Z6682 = -0.03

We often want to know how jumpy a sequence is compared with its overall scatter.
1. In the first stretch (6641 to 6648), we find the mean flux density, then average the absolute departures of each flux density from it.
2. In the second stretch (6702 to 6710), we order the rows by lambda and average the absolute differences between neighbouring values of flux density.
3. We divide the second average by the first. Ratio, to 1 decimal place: 1.1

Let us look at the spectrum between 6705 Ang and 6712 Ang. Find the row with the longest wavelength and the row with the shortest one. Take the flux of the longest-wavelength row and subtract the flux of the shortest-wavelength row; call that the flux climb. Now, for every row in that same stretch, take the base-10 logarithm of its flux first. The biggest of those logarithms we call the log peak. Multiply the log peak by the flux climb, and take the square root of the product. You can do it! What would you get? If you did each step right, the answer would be 0.055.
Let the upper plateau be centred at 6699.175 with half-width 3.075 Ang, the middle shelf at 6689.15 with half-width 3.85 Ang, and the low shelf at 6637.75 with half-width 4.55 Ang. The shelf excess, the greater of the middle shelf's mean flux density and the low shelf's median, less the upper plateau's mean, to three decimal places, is -0.120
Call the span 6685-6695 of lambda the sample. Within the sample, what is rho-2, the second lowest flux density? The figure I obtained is 0.9067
